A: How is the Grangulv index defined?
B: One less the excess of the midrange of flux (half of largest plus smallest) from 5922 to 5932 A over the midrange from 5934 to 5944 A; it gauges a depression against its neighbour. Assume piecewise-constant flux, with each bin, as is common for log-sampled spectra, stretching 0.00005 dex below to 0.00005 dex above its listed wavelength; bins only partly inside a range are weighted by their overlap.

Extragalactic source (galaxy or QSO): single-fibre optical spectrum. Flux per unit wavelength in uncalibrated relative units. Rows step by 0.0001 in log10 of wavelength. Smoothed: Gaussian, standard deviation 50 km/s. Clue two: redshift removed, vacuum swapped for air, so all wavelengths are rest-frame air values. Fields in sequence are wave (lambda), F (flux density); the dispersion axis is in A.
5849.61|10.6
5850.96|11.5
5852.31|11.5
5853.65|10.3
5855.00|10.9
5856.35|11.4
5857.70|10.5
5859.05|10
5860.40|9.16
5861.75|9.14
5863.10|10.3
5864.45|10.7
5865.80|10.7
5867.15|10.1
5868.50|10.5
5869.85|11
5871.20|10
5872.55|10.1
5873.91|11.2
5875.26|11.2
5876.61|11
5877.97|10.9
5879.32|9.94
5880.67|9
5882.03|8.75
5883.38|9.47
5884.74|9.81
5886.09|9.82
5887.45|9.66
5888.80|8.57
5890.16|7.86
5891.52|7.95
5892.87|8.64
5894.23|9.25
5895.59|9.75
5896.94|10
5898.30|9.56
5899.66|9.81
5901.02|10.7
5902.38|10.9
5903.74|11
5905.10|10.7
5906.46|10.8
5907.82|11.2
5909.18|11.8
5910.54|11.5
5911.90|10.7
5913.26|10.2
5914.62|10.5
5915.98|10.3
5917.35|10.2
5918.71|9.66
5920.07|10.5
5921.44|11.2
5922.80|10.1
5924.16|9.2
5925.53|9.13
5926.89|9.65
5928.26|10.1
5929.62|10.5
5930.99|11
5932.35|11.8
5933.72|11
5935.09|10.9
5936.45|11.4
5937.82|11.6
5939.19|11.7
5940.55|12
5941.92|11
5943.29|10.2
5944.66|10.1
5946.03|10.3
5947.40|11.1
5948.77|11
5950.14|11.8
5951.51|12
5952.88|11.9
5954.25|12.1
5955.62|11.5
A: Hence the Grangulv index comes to 2.0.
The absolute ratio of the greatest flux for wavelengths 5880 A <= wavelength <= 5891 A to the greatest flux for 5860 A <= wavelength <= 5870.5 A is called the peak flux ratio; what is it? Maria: 0.89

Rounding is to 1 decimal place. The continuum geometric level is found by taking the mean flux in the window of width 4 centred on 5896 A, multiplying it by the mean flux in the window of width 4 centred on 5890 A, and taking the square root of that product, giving 8.9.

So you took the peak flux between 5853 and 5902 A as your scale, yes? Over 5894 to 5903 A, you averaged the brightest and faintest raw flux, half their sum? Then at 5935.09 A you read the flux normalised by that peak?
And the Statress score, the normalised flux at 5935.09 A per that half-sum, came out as 0.0949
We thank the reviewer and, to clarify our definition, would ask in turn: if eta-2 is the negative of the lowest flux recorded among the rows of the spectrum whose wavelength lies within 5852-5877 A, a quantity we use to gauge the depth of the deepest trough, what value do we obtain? -9.1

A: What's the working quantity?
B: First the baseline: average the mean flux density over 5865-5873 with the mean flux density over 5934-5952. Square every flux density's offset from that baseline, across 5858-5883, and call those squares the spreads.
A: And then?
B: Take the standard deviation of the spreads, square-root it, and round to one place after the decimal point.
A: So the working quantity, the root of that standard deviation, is 1.1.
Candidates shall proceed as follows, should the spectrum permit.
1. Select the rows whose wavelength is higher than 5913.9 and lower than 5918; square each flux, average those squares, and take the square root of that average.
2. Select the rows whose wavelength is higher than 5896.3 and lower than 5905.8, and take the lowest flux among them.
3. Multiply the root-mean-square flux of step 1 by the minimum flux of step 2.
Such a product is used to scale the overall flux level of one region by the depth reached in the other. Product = 99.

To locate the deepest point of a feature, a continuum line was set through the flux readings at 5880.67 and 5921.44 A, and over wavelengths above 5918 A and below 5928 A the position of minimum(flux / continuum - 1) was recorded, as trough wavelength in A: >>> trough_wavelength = 5925.53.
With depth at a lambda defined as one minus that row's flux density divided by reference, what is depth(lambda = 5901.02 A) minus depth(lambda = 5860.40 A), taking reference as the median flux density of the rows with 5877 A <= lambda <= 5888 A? -0.16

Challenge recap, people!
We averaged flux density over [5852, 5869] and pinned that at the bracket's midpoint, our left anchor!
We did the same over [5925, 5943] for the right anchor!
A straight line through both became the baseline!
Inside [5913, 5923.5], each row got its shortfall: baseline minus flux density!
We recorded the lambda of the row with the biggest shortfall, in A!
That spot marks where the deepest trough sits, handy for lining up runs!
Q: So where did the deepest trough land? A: 5918.71 A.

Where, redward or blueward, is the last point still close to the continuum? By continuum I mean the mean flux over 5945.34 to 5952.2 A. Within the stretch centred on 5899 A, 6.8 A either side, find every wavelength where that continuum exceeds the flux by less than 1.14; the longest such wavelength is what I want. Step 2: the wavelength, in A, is 5905.10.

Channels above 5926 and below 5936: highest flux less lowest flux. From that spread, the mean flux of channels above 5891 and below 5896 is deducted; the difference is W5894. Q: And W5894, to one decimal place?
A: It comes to -6.7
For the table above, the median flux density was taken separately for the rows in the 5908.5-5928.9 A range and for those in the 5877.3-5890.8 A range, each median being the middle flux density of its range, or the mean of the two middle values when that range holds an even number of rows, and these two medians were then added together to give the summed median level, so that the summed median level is 19.8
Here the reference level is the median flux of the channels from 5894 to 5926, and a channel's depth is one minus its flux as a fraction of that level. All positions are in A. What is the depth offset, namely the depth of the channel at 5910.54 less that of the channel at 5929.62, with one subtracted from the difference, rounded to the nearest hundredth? -1.10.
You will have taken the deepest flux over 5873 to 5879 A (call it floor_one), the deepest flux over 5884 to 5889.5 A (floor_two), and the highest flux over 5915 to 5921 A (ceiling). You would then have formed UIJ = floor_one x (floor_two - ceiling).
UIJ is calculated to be -21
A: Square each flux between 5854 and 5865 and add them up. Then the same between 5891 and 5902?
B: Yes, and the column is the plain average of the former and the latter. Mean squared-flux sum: 784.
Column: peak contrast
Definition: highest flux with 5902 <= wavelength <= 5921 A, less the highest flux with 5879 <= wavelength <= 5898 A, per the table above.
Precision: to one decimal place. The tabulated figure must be 1.8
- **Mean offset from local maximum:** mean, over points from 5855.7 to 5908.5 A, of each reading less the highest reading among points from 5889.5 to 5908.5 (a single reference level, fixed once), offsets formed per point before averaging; -1.2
